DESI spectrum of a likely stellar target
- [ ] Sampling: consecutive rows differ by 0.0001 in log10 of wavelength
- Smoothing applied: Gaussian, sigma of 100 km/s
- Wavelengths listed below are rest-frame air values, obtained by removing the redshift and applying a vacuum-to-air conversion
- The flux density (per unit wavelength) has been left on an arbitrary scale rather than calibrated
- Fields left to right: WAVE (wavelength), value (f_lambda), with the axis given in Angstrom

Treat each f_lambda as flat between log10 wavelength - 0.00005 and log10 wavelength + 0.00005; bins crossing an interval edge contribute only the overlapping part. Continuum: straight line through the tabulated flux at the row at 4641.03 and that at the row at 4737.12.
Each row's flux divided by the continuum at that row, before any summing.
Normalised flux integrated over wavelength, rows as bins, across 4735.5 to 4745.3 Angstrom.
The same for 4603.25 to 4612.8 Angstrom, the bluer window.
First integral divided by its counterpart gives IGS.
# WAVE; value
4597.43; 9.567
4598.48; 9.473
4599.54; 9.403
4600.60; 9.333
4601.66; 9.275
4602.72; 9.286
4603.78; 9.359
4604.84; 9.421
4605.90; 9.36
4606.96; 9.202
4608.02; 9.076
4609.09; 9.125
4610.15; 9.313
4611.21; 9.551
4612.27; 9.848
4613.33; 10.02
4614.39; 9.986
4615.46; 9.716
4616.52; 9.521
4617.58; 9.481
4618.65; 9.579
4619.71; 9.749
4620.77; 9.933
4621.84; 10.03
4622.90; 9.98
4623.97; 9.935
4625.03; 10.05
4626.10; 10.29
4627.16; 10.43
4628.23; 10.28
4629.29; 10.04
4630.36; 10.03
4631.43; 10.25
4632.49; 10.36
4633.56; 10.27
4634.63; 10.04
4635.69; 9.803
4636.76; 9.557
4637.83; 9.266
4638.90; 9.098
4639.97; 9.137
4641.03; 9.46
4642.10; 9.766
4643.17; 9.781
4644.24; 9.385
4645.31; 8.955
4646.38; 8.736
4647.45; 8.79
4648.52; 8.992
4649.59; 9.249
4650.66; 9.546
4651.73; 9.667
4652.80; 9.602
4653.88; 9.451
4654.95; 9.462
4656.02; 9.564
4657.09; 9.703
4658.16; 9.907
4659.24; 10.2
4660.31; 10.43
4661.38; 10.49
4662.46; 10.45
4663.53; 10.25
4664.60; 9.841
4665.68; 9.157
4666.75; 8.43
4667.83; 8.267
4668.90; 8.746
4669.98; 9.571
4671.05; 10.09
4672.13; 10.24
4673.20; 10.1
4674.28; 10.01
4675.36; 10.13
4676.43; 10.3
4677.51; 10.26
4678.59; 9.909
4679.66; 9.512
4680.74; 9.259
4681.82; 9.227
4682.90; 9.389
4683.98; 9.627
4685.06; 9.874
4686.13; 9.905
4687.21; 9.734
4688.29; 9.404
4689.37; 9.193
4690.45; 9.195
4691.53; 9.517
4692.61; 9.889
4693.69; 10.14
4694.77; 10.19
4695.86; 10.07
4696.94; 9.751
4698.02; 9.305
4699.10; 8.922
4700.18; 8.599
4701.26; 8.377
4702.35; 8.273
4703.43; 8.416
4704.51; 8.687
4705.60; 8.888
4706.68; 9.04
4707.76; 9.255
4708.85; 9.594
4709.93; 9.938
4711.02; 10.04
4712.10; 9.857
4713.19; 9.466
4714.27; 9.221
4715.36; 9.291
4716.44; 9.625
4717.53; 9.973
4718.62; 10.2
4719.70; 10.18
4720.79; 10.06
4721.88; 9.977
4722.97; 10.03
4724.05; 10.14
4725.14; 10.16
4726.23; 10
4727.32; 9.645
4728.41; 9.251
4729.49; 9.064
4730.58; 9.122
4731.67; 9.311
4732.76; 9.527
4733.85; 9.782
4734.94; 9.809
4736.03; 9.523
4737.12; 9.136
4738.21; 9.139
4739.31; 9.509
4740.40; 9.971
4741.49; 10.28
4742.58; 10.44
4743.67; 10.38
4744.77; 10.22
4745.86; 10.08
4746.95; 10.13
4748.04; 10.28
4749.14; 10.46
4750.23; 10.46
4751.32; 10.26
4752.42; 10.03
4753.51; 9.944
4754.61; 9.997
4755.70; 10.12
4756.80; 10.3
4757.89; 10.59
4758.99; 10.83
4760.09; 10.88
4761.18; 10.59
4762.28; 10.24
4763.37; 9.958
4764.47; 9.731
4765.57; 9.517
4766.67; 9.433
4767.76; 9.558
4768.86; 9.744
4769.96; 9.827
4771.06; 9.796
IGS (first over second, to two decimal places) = 1.13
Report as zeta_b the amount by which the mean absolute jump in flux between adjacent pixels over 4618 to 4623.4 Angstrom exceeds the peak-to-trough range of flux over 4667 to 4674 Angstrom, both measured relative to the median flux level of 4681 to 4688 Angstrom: -1.8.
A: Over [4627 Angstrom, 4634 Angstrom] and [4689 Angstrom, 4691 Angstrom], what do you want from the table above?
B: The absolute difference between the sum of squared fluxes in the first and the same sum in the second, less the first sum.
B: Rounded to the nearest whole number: -169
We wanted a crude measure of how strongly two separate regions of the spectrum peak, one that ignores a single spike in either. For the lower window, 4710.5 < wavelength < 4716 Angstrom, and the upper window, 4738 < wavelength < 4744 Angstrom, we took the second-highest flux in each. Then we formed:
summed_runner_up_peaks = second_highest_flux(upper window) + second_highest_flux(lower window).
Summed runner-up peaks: 20.2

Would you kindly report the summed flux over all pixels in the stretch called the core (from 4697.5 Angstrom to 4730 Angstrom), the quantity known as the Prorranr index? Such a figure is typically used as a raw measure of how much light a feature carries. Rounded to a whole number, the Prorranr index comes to 283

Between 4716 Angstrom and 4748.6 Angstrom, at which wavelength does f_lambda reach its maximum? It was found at 4742.58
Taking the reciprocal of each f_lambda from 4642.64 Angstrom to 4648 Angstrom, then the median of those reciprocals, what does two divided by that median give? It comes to 17.9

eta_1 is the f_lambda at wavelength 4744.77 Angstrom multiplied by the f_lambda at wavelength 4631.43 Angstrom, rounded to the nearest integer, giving 105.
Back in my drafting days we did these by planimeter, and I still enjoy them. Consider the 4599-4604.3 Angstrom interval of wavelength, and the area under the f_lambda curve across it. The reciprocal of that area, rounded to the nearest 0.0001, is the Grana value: 0.0202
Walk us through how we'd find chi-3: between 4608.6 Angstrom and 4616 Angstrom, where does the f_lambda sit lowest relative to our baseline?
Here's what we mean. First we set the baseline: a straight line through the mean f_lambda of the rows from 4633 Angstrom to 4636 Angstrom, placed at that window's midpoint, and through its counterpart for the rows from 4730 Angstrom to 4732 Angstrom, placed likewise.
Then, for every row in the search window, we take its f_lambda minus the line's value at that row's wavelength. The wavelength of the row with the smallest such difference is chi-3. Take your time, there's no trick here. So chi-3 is 4609.09 Angstrom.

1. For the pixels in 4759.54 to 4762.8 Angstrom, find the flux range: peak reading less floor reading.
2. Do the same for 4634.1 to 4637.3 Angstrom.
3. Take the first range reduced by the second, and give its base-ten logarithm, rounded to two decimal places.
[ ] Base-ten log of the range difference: -0.80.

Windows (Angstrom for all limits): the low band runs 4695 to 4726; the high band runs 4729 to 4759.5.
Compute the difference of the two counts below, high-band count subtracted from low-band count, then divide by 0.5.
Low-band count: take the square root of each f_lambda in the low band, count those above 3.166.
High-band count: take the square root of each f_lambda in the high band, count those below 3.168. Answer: -12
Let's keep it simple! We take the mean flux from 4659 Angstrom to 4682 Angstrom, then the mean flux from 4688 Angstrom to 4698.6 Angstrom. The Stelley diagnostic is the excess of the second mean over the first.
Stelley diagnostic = -0.10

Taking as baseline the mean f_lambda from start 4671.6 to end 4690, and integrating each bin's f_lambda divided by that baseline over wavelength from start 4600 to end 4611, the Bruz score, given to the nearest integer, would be 10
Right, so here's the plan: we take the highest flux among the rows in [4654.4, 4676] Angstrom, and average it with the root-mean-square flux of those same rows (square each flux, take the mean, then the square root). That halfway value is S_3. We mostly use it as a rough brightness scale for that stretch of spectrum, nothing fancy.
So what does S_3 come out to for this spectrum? 10.1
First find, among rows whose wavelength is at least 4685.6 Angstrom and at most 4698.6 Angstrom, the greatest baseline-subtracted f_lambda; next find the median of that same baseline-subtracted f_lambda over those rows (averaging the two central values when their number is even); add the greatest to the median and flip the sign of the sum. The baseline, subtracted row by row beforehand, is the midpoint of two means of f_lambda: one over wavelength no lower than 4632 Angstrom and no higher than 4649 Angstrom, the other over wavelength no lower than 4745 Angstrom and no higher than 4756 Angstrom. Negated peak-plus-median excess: -0.29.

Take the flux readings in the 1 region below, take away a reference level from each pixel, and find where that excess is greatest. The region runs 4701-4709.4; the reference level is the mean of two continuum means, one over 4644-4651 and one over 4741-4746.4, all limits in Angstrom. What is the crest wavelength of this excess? 4708.85 Angstrom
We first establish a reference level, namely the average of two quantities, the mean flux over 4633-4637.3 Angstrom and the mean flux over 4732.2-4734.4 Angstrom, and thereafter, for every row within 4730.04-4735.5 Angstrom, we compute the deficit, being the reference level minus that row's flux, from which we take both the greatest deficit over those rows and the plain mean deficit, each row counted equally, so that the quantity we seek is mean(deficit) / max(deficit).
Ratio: 0.4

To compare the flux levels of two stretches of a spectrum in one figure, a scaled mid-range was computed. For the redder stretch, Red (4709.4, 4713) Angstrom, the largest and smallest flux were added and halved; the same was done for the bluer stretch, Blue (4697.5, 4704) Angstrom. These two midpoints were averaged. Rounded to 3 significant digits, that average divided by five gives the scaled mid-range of 1.87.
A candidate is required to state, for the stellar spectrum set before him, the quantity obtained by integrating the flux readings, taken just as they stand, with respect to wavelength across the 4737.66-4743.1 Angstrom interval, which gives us 54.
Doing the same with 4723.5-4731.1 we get 73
